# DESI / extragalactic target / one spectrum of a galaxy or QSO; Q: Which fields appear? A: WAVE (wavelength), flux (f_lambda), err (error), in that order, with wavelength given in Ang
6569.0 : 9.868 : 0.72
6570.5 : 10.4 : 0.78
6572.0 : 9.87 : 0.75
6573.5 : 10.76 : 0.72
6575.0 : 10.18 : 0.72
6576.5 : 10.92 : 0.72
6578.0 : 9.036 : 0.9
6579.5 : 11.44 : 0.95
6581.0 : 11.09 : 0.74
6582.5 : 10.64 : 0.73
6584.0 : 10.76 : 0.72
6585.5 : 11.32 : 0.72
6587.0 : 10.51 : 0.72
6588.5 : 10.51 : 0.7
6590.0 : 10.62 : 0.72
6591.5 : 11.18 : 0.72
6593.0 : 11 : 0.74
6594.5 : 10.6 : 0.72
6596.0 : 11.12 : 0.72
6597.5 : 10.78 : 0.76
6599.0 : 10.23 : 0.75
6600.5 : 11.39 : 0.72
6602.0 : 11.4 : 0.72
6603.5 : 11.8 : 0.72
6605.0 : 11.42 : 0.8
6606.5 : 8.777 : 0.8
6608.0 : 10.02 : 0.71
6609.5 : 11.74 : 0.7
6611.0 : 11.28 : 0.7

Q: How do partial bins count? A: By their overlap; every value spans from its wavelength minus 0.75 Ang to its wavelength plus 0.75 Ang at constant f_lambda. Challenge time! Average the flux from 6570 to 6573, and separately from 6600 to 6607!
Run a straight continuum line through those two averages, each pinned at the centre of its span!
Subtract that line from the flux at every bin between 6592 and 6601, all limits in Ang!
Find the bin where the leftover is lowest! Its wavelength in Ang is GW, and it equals 6599.0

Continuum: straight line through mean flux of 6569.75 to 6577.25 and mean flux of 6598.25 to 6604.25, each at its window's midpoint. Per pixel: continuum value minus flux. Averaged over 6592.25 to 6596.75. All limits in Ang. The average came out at 0.11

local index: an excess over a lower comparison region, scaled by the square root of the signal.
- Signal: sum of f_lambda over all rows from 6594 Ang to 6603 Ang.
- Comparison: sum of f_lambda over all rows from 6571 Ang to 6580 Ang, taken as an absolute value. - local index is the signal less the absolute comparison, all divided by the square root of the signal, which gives 0.41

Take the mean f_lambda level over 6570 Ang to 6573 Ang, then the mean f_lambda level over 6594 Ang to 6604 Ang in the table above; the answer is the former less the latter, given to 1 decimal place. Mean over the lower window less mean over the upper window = -0.9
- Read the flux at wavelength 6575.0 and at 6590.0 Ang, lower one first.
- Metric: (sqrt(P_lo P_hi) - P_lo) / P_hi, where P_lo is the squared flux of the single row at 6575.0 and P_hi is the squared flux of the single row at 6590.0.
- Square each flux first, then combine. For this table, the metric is 0.04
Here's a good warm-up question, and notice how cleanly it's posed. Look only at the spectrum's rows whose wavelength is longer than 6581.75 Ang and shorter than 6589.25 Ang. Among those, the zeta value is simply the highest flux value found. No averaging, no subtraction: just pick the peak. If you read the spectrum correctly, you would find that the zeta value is 11.32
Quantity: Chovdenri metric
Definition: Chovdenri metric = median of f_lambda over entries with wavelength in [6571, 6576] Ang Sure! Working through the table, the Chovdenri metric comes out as 10.2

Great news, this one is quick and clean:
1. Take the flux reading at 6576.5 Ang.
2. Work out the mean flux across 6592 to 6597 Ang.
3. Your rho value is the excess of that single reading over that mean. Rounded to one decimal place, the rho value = 0.0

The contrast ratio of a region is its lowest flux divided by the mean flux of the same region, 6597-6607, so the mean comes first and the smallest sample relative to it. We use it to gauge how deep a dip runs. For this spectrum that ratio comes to 0.81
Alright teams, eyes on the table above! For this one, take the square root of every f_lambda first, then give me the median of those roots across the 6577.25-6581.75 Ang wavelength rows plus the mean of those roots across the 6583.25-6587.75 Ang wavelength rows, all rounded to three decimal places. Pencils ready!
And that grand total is 6.626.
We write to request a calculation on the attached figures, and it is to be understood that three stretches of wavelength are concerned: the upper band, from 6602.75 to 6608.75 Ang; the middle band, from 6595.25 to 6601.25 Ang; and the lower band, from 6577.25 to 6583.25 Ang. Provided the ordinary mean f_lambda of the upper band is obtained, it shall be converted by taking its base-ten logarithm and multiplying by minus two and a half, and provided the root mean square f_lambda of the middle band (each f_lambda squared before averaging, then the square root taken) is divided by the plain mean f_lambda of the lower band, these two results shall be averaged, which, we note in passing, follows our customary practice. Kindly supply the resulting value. -0.761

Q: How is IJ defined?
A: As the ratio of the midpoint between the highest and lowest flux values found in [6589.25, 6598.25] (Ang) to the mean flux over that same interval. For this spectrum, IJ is 1.00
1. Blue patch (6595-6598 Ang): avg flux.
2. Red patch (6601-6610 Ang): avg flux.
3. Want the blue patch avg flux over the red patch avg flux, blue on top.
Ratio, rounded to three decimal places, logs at 1.008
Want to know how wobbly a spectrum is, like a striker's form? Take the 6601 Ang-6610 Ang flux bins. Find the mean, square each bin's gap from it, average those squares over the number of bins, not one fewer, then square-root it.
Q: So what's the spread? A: 1.1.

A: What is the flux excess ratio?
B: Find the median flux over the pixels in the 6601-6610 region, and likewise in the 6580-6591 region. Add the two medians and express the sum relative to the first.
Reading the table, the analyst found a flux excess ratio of 1.93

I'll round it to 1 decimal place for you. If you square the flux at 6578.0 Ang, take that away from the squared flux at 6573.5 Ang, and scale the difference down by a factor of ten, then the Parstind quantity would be 3.4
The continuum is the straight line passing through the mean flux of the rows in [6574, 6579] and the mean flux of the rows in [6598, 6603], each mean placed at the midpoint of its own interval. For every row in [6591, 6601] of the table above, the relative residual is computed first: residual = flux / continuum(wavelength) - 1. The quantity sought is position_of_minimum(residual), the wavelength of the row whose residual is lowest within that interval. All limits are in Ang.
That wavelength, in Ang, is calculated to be 6599.0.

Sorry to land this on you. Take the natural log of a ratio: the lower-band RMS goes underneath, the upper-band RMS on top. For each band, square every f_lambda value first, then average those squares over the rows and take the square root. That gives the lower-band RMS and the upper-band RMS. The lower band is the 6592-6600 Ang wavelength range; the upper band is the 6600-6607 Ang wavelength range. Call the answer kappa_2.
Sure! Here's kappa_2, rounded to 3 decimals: 0.024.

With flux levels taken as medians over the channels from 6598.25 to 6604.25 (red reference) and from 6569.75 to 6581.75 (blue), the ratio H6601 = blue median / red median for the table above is 0.928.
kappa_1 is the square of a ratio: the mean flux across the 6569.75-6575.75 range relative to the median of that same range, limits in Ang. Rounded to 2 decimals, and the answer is 1.00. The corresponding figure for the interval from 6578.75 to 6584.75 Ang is 1.01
